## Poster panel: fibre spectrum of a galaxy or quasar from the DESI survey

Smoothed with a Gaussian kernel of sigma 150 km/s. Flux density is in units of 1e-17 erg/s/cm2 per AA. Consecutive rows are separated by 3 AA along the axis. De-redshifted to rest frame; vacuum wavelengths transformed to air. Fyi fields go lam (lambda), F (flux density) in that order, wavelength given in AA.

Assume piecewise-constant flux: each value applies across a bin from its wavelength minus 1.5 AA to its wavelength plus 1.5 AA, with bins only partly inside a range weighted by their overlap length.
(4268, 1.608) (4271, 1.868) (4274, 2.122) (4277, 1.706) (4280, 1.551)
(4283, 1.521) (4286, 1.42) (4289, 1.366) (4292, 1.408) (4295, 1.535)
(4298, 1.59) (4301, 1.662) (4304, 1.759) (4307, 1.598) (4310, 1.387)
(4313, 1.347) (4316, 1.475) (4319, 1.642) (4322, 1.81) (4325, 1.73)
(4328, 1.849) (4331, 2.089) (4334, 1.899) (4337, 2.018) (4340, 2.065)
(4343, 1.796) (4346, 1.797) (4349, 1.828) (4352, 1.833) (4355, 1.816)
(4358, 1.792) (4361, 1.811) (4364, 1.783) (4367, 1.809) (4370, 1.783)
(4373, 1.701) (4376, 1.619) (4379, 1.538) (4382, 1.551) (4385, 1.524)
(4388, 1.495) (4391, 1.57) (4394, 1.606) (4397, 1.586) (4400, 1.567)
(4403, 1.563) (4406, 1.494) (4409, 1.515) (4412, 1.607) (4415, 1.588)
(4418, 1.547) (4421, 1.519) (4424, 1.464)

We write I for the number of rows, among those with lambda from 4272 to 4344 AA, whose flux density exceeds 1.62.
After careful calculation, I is 13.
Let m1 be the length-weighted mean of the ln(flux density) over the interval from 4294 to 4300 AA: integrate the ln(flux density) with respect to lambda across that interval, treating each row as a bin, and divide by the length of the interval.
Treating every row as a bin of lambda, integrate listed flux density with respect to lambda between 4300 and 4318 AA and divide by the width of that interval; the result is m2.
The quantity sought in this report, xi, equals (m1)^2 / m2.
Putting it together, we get 0.133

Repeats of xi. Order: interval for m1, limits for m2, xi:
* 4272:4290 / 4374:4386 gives 0.145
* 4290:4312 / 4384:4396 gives 0.123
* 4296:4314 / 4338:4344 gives 0.100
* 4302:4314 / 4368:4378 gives 0.106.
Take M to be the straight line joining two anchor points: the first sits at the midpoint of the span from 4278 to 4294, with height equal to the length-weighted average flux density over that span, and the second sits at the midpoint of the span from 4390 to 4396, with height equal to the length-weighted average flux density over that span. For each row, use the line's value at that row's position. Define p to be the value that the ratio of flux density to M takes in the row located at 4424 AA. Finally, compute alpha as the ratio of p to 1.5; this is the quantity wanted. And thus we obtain 0.60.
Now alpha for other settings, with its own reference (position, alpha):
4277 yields 0.78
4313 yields 0.60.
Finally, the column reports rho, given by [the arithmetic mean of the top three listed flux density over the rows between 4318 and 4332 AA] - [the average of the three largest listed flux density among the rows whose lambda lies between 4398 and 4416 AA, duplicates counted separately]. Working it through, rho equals 0.33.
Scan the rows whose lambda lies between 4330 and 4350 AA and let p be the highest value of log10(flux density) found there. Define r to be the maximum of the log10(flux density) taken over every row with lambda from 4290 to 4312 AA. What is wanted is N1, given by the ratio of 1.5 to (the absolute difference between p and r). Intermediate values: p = 0.320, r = 0.245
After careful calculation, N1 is 20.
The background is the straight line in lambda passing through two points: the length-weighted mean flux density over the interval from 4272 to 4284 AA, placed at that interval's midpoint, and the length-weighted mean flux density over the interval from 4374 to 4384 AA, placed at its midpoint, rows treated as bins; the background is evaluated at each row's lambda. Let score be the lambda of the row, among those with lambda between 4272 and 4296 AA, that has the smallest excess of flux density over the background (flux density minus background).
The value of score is 4289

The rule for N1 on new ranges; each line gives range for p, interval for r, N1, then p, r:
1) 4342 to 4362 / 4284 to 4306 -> 84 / 0.263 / 0.245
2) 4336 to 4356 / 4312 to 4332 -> 299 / 0.315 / 0.320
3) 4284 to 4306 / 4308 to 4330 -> 69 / 0.245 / 0.267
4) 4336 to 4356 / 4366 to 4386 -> 26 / 0.315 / 0.257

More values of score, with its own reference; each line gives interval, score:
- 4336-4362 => 4343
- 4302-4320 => 4313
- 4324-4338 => 4325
